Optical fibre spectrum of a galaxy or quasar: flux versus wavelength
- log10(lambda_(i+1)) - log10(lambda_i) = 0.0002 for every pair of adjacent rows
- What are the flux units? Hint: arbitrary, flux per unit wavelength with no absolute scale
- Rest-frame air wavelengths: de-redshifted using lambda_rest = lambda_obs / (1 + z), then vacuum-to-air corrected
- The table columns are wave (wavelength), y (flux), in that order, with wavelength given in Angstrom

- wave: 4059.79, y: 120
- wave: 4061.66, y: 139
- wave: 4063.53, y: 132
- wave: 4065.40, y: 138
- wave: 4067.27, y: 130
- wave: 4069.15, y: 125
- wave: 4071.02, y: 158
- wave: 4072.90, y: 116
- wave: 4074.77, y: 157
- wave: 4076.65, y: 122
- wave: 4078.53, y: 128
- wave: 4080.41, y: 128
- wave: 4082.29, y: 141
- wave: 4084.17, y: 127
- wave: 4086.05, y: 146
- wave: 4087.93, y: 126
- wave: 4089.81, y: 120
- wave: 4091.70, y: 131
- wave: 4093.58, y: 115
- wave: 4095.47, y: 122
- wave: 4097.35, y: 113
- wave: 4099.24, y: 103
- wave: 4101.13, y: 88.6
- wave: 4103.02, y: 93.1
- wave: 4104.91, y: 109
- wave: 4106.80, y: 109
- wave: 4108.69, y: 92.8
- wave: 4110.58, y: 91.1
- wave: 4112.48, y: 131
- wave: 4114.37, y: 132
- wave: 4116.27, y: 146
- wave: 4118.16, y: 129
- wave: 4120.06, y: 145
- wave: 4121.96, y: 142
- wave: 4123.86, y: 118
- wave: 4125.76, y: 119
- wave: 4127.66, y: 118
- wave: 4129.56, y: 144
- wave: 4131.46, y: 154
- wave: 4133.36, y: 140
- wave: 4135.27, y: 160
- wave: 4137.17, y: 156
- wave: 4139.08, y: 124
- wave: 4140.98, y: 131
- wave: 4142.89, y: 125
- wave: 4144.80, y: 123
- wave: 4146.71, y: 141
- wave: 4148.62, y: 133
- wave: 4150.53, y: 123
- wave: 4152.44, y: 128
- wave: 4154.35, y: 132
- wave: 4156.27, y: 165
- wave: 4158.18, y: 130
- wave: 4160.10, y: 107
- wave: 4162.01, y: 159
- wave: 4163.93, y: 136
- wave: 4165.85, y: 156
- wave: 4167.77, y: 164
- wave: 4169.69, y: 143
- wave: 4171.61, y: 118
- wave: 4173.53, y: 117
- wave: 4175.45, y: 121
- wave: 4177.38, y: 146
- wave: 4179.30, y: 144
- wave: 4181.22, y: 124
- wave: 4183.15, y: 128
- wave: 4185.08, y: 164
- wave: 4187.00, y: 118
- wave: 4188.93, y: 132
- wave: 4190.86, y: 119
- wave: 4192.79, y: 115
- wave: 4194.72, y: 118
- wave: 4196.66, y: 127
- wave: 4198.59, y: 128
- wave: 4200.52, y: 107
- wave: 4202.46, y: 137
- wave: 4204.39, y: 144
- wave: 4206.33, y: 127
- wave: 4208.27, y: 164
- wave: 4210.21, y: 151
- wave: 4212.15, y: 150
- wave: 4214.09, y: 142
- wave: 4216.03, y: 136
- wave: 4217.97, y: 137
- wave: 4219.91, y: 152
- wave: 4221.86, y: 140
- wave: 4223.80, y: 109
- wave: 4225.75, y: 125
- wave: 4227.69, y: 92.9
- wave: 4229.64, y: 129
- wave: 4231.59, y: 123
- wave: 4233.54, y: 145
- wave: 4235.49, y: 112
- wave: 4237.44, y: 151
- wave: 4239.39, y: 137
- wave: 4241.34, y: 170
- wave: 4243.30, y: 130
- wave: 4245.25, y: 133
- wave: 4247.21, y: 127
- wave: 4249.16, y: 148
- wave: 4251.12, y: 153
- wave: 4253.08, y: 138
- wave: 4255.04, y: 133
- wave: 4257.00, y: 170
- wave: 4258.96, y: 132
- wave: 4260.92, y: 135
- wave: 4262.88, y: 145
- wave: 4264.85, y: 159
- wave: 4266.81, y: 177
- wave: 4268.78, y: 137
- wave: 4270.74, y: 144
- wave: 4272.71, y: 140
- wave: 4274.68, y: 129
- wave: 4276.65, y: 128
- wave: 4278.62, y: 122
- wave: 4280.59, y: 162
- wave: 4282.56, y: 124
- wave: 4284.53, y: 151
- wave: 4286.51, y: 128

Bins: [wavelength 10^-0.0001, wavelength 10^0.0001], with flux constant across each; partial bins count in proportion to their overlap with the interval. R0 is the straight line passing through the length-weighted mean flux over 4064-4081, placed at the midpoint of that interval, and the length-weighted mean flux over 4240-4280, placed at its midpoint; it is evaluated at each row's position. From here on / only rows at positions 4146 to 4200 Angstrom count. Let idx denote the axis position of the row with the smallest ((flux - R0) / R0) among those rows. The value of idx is 4160.10 Angstrom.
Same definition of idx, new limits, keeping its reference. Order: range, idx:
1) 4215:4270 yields 4227.69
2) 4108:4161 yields 4110.58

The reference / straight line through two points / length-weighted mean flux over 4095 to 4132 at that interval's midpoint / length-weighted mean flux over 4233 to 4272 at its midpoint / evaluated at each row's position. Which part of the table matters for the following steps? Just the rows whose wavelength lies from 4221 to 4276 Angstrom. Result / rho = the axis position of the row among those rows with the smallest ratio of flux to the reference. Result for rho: 4227.69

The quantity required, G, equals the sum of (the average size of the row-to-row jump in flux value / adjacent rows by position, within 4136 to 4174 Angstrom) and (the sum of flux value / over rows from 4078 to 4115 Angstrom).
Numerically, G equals 2364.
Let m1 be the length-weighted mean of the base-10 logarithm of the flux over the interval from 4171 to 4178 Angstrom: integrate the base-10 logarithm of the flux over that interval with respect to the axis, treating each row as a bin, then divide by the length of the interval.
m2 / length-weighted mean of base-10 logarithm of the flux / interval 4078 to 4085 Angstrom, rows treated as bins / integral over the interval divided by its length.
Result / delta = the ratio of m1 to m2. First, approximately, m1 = 2.09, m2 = 2.12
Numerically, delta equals 0.99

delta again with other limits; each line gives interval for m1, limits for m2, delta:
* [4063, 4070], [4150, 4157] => 0.99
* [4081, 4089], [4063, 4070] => 1.01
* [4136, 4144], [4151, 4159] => 1.00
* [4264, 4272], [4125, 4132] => 1.03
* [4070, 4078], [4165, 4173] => 0.99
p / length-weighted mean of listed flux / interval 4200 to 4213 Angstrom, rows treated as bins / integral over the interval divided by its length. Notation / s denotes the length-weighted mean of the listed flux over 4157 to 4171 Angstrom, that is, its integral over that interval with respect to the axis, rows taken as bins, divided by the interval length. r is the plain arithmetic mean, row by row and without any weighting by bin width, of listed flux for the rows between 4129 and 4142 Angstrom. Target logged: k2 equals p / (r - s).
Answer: 64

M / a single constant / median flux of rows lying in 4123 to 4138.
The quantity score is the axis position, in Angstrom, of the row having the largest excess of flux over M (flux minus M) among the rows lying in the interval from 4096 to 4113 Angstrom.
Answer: 4112.48 Angstrom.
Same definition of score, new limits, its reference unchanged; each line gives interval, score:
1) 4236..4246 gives 4241.34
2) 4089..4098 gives 4091.70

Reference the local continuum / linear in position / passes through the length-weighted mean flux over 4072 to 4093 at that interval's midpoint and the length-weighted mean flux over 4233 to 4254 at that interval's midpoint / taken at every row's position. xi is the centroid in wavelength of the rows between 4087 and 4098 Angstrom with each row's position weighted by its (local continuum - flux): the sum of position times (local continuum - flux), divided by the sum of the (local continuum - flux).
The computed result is 4093.8 Angstrom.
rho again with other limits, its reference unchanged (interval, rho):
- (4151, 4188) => 4160.10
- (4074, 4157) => 4101.13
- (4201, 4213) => 4206.33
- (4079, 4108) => 4101.13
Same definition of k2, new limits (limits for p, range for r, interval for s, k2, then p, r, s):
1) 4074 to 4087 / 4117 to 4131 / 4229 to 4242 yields -20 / 135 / 131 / 138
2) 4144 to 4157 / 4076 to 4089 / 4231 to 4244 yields -17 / 135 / 131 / 139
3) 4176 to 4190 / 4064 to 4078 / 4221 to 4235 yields 11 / 136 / 135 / 123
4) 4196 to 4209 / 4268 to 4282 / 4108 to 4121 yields 10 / 133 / 137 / 124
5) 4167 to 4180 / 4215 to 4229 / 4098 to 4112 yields 5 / 136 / 127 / 99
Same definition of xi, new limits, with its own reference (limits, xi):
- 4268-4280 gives 4276.3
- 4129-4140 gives 4133.3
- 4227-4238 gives 4229.6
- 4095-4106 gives 4101.0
